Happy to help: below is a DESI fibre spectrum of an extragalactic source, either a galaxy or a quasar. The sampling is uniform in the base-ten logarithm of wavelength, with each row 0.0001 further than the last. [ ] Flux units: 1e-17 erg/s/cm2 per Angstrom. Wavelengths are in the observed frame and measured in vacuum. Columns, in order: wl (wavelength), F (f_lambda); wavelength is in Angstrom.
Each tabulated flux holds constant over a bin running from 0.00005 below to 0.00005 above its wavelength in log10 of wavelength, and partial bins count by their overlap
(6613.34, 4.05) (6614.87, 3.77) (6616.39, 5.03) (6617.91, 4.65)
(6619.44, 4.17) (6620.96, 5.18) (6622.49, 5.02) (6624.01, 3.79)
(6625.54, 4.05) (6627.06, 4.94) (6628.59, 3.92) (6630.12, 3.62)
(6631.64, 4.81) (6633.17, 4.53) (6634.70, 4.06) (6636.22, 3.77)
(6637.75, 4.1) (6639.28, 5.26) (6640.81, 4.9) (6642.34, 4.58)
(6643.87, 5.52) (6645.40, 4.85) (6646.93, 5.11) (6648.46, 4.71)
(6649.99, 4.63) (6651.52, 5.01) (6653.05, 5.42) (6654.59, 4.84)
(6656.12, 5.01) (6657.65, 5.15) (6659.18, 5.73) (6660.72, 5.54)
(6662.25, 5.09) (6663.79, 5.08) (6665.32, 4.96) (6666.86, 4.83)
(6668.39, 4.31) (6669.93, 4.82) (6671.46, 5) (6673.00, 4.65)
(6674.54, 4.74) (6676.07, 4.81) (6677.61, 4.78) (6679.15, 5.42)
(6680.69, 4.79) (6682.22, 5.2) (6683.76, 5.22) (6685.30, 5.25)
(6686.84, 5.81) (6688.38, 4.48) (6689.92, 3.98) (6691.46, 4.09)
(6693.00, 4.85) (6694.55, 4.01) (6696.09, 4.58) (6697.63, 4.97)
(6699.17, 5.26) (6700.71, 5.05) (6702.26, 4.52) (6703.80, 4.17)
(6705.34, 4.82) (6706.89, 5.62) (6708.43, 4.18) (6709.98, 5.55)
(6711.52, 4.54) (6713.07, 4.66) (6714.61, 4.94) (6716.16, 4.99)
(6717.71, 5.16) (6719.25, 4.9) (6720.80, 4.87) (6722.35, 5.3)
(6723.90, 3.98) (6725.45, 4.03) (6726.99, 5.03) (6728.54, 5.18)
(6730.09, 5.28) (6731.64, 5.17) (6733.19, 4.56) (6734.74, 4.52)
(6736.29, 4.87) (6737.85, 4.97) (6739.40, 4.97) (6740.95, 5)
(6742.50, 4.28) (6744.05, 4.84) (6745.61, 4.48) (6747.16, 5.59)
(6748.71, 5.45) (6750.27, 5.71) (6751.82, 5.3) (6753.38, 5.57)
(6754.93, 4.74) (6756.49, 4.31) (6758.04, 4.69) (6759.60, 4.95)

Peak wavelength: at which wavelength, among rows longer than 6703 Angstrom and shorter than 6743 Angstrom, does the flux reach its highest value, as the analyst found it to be 6706.89 Angstrom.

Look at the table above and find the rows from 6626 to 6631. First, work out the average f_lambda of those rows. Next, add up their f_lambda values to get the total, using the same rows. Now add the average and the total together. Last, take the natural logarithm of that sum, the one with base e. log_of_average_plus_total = 2.81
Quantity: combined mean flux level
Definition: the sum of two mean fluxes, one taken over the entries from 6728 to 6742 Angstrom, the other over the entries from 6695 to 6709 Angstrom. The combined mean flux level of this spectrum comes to 9.7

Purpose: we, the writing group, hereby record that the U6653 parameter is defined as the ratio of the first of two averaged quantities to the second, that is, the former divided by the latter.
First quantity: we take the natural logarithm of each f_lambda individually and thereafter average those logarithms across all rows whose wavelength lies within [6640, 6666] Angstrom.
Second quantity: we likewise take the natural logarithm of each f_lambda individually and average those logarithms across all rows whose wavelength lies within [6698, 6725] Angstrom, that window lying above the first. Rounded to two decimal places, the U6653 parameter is 1.03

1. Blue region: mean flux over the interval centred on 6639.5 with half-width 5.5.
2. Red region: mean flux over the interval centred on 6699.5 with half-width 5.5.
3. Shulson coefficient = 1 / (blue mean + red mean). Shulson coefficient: 0.108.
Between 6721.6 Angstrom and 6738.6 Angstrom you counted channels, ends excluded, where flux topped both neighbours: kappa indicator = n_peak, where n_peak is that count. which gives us 1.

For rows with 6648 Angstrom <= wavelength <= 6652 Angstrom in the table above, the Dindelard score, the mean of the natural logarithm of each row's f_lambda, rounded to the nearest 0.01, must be 1.56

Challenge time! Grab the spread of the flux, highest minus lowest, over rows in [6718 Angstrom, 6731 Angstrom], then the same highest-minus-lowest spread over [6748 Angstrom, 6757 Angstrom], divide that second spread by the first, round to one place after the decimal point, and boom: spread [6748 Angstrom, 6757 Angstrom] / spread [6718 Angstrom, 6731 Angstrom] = 1.1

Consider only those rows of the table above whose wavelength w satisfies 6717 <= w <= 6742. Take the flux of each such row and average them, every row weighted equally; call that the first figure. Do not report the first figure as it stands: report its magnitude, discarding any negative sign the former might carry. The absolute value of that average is 4.9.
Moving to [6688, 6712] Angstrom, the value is 4.7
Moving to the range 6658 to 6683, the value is 5.0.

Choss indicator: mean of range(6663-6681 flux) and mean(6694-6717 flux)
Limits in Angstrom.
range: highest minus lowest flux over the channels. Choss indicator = 2.95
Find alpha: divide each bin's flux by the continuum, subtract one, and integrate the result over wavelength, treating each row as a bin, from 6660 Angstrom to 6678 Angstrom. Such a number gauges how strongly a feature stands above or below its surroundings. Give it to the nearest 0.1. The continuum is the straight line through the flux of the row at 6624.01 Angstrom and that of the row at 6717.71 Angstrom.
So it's 1.8 Angstrom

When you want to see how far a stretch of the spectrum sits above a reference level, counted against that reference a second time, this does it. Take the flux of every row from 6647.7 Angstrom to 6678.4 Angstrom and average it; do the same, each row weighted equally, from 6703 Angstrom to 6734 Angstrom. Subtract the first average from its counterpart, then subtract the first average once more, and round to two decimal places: -5.06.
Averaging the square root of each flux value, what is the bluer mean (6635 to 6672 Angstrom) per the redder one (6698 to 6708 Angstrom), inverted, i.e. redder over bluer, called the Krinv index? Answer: 1.00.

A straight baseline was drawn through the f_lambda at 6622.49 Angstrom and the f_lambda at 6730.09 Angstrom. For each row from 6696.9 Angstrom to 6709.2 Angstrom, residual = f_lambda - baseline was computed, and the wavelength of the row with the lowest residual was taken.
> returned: 6708.43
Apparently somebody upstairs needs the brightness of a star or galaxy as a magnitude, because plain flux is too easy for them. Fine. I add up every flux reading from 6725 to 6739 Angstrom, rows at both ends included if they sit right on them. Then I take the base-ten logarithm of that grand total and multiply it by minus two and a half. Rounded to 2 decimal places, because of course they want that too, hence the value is -4.10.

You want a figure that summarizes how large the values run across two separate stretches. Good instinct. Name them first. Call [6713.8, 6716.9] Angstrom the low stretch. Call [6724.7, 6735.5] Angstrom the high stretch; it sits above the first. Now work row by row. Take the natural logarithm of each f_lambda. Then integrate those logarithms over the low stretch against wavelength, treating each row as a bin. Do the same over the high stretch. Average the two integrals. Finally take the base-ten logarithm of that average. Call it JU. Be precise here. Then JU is 1.04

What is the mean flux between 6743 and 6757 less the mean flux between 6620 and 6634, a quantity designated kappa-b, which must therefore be 0.68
